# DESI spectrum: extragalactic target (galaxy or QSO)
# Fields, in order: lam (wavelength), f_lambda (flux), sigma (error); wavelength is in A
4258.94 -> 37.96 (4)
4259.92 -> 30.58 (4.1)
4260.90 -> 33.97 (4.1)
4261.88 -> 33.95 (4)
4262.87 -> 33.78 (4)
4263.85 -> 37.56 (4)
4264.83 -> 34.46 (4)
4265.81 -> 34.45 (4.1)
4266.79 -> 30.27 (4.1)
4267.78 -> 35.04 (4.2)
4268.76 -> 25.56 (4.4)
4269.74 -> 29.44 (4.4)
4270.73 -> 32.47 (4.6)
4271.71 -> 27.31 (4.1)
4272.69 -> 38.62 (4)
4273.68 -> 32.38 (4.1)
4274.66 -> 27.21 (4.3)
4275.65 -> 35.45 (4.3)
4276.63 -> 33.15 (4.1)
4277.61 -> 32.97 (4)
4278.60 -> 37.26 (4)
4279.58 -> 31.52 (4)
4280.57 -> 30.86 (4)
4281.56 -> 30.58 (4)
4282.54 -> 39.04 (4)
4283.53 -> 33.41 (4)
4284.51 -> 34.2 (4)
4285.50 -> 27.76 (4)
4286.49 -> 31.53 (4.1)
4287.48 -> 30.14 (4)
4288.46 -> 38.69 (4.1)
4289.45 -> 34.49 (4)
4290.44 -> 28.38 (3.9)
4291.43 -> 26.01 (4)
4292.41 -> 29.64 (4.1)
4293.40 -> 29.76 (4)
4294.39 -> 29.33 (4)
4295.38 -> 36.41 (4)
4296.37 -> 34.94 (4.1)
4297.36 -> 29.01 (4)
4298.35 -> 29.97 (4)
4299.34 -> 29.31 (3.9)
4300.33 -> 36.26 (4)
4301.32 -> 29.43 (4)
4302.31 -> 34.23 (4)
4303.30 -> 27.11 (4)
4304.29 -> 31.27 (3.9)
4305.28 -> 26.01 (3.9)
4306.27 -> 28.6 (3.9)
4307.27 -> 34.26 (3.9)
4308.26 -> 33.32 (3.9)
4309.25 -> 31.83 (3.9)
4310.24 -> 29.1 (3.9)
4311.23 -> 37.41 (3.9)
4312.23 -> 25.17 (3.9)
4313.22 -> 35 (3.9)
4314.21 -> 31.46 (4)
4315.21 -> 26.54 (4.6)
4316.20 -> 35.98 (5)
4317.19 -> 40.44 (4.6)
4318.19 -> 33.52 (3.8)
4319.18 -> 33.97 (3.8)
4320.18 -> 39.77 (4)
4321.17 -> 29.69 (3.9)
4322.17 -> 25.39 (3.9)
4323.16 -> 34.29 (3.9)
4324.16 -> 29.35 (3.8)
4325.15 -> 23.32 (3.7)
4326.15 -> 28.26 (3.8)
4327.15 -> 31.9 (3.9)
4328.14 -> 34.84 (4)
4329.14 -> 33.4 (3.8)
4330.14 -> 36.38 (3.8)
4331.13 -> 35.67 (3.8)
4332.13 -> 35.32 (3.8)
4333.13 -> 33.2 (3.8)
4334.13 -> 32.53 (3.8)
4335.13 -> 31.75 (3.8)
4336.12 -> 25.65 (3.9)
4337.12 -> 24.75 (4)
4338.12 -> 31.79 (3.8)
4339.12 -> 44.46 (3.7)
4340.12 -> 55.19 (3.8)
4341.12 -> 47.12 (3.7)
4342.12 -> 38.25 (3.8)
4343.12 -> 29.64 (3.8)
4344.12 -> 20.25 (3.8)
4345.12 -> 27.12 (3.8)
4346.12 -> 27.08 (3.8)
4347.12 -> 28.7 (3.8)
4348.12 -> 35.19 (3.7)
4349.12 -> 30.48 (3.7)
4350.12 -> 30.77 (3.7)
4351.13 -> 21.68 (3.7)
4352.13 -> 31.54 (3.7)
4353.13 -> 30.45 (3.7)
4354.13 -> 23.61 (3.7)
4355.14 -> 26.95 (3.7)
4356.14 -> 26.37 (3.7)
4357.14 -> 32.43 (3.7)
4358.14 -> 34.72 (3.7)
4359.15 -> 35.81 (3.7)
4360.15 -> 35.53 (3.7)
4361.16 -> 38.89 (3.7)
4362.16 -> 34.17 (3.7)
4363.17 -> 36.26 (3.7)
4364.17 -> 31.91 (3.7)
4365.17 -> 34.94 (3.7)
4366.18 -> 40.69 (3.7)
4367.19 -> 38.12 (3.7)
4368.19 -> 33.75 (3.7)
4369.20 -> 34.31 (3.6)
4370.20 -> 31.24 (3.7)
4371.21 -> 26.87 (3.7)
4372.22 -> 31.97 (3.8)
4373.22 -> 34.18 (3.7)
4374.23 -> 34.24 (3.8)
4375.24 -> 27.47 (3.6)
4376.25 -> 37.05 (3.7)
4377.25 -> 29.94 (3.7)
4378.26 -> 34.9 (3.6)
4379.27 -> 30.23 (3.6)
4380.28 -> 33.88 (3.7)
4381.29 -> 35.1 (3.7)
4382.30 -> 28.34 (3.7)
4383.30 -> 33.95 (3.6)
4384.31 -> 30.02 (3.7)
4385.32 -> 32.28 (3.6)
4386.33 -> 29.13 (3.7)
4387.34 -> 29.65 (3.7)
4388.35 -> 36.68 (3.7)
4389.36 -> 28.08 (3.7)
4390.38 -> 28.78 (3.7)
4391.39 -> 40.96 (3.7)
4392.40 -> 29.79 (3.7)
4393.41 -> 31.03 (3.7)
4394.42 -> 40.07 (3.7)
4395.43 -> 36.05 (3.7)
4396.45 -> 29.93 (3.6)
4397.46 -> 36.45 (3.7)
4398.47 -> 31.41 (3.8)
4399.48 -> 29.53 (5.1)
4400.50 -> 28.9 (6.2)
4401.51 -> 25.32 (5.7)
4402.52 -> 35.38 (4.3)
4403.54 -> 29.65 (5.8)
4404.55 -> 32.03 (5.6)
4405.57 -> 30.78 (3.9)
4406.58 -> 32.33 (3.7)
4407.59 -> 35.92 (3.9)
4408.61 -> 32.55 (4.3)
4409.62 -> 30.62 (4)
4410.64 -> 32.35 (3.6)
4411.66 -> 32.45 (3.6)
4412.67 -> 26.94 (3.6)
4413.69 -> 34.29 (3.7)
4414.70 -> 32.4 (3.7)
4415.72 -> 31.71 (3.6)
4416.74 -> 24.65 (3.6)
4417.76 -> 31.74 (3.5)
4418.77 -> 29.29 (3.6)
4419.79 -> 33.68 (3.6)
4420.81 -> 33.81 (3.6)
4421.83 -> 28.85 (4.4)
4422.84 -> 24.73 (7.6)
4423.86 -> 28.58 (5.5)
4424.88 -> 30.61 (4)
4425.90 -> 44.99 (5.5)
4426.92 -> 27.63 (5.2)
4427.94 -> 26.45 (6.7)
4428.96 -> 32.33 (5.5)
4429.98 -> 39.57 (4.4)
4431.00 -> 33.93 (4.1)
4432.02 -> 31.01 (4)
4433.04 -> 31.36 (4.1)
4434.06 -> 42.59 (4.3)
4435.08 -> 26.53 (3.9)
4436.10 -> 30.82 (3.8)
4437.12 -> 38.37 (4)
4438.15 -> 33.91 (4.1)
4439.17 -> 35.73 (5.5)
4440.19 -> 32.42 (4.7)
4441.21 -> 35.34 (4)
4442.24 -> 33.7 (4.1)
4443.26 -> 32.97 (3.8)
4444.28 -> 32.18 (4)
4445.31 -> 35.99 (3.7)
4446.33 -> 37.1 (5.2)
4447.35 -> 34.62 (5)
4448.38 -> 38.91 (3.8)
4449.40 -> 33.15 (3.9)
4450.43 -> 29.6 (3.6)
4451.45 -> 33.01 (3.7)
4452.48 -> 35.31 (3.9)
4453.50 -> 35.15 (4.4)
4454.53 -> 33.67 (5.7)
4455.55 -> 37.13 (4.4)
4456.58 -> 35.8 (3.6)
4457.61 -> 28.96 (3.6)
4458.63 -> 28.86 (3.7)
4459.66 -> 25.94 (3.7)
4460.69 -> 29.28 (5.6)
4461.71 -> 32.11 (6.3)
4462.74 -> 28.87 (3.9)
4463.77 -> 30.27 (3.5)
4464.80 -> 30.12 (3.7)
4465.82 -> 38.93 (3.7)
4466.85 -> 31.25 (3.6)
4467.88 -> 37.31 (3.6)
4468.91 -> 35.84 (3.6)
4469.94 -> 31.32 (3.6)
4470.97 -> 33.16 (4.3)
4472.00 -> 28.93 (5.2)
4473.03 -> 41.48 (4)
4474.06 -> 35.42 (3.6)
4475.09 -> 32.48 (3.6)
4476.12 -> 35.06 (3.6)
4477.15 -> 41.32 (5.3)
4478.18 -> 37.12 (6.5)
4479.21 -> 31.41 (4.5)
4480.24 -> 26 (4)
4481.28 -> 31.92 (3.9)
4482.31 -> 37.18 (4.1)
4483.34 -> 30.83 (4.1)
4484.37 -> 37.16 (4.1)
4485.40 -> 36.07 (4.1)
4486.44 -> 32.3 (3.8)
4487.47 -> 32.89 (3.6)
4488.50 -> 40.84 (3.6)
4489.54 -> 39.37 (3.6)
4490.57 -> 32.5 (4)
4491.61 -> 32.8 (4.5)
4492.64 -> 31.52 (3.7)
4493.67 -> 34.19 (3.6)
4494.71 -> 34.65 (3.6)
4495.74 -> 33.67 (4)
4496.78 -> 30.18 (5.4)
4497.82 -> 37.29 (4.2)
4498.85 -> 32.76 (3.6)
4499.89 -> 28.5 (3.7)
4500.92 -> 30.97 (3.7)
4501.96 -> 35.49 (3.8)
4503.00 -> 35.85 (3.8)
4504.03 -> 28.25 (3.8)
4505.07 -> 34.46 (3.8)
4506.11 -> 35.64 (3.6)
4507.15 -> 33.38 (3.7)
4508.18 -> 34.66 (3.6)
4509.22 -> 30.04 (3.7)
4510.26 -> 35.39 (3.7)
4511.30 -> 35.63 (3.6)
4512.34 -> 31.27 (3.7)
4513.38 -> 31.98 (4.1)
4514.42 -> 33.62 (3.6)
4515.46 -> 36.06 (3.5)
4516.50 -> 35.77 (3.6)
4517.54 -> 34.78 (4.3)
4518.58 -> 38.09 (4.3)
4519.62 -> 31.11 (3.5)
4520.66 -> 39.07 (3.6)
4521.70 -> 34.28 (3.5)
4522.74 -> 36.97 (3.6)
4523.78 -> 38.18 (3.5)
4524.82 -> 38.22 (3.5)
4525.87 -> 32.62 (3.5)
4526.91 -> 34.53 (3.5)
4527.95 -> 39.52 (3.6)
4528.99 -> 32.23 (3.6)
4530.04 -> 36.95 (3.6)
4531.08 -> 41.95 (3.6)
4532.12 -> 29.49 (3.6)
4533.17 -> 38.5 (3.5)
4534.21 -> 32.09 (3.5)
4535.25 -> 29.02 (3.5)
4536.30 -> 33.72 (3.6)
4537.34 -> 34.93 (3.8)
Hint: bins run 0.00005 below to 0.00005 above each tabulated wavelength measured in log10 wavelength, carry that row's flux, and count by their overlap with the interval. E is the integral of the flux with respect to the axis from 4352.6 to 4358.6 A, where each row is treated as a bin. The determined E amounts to 175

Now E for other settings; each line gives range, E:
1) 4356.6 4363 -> 226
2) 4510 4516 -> 203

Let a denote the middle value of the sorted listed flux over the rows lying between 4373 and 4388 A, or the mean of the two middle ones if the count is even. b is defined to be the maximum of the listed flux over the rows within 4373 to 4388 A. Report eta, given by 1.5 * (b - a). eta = 7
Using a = 32.3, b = 37.05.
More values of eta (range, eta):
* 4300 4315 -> 9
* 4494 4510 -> 5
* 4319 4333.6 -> 10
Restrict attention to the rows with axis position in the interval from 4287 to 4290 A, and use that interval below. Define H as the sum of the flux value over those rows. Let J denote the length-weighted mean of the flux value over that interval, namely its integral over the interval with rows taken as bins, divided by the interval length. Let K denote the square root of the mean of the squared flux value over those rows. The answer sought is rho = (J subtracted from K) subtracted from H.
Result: 103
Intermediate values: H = 103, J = 34.4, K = 34.6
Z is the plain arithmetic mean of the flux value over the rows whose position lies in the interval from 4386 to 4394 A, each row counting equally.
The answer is 31.8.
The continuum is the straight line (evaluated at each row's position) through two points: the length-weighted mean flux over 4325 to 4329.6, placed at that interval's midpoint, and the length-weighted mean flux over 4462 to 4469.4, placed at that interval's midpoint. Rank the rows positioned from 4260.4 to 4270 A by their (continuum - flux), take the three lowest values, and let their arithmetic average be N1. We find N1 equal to -5.9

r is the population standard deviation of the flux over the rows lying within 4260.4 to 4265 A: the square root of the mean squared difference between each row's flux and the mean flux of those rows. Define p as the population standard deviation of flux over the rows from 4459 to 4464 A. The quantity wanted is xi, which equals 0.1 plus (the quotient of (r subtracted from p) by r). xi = 0.5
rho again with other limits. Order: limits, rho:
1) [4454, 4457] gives 107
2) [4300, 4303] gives 99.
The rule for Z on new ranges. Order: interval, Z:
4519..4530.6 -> 35.8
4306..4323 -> 32.4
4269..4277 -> 32.0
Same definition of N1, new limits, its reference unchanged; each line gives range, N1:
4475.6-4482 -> -4.5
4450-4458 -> -3.1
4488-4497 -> -4.7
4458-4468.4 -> -3.0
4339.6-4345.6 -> -15.8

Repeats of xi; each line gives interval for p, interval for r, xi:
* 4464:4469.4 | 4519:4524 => 0.3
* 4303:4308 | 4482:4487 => 0.2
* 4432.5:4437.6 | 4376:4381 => 1.2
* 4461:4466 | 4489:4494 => 0.4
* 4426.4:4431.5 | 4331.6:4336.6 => 0.6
